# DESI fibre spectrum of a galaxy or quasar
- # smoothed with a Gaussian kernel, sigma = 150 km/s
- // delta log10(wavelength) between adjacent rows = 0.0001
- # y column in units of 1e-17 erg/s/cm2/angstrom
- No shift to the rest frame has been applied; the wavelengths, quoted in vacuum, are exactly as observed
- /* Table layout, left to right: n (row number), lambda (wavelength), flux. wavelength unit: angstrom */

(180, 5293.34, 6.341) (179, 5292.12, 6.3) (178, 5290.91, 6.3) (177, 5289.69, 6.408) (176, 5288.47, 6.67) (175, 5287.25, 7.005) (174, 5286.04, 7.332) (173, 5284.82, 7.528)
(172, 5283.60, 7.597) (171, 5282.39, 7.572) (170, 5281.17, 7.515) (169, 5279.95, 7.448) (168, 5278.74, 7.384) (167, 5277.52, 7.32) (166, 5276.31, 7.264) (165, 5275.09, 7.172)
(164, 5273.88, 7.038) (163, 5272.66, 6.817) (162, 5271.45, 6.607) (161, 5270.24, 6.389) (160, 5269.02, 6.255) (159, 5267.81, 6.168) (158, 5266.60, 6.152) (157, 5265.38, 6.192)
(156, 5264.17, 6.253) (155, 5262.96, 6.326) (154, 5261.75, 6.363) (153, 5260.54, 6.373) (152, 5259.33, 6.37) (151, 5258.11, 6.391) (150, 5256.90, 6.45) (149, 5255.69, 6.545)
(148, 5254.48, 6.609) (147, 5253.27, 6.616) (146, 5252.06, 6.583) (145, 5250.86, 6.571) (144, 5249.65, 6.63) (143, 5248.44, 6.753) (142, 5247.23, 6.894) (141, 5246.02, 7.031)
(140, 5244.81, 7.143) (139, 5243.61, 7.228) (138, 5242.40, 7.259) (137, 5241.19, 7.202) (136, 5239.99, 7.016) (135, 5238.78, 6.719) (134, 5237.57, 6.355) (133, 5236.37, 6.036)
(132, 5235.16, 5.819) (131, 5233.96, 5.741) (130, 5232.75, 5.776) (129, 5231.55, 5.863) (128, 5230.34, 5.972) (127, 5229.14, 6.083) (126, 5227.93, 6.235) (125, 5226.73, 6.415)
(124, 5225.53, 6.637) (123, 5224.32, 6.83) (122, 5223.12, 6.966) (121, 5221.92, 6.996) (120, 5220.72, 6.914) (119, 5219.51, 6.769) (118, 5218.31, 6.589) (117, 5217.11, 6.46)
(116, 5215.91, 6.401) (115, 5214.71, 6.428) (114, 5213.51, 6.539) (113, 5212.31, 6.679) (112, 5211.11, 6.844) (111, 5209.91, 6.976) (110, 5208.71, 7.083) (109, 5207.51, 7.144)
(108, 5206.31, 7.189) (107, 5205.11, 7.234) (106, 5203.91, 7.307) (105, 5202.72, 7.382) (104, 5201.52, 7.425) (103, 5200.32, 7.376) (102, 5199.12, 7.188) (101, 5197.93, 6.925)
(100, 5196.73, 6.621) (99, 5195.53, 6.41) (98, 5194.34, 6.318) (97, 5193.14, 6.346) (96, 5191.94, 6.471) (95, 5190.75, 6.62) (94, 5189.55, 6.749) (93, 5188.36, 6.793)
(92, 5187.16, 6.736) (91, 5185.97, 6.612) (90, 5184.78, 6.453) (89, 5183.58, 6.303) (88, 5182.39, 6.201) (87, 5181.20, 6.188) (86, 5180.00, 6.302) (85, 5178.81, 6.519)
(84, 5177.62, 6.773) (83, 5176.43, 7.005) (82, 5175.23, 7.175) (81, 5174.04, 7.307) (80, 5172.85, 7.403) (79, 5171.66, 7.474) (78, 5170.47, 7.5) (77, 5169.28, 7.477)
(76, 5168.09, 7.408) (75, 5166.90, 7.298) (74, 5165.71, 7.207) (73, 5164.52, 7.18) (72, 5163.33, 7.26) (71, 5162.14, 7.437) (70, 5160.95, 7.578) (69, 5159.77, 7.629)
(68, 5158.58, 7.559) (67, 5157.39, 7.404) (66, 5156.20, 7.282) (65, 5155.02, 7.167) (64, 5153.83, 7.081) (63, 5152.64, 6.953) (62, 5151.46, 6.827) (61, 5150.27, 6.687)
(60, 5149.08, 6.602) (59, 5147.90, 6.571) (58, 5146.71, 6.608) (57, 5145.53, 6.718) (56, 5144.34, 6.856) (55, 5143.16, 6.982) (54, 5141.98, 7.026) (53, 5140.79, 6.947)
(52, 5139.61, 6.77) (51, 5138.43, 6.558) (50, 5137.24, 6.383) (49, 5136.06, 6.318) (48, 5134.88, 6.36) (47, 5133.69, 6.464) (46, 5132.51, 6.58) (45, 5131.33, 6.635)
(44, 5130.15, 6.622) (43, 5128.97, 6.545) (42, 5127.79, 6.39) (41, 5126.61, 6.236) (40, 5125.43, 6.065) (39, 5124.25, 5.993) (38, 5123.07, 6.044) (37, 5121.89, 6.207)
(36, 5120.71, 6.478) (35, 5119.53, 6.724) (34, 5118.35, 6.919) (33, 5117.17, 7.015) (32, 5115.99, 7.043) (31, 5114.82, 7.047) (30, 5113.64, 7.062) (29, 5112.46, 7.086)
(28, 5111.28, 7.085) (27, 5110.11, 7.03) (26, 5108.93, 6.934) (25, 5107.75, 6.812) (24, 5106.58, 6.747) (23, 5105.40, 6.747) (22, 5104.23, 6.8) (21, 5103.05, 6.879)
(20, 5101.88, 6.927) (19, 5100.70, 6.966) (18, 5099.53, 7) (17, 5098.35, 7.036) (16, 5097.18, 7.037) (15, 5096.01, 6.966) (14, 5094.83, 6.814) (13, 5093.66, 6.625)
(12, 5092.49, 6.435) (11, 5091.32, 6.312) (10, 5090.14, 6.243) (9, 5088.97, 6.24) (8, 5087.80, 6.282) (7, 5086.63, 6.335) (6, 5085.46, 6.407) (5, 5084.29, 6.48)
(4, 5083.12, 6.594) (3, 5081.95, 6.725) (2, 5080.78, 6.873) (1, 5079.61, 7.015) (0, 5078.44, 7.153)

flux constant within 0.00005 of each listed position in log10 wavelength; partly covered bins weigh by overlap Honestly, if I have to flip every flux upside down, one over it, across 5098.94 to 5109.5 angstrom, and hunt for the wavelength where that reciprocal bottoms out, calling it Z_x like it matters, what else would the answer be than 5099.53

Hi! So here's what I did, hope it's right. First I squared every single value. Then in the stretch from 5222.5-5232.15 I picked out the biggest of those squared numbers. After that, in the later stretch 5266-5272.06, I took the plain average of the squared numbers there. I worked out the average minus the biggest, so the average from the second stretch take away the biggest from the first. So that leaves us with -9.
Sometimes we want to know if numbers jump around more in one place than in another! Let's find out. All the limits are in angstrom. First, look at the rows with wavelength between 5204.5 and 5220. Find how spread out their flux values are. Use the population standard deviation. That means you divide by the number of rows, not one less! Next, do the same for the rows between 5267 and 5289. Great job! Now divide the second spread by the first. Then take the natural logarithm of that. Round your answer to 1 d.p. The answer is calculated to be 0.4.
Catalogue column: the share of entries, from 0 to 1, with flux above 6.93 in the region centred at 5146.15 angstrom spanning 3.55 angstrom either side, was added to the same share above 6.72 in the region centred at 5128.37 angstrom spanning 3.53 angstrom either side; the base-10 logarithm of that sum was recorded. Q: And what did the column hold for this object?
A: -0.78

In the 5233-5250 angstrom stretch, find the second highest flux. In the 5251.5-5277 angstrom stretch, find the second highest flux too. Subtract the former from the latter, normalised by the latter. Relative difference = -0.008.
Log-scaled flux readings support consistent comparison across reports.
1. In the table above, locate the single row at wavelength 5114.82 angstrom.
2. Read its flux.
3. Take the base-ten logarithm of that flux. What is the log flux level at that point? 0.848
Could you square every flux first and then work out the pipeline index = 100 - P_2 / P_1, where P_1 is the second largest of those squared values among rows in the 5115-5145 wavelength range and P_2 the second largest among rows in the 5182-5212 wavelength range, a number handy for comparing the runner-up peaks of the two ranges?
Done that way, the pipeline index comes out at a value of 98.90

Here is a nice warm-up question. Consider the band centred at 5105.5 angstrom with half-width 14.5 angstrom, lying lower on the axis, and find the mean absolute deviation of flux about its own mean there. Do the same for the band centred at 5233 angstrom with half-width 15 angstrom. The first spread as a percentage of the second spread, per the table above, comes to 35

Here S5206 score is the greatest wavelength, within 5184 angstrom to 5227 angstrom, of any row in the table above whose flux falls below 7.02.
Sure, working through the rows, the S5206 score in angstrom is 5226.73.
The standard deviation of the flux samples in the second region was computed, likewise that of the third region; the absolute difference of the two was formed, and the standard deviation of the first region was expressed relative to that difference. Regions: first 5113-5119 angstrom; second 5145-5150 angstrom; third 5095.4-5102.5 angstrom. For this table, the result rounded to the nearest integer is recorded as 3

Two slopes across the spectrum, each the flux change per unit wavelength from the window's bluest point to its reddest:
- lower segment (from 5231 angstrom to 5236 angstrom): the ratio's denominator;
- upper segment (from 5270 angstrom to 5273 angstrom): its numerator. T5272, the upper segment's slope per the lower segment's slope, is -14.5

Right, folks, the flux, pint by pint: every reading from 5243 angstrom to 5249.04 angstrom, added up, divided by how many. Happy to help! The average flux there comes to 7.0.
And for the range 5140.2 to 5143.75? 7.0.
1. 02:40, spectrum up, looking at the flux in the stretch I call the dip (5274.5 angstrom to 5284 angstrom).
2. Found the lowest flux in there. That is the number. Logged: 7.172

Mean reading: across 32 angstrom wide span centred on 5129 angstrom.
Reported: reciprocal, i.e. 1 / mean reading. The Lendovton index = 0.151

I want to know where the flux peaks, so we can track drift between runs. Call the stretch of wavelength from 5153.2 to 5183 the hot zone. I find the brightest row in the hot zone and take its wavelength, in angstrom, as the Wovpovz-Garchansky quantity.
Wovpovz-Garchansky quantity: 5159.77 angstrom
